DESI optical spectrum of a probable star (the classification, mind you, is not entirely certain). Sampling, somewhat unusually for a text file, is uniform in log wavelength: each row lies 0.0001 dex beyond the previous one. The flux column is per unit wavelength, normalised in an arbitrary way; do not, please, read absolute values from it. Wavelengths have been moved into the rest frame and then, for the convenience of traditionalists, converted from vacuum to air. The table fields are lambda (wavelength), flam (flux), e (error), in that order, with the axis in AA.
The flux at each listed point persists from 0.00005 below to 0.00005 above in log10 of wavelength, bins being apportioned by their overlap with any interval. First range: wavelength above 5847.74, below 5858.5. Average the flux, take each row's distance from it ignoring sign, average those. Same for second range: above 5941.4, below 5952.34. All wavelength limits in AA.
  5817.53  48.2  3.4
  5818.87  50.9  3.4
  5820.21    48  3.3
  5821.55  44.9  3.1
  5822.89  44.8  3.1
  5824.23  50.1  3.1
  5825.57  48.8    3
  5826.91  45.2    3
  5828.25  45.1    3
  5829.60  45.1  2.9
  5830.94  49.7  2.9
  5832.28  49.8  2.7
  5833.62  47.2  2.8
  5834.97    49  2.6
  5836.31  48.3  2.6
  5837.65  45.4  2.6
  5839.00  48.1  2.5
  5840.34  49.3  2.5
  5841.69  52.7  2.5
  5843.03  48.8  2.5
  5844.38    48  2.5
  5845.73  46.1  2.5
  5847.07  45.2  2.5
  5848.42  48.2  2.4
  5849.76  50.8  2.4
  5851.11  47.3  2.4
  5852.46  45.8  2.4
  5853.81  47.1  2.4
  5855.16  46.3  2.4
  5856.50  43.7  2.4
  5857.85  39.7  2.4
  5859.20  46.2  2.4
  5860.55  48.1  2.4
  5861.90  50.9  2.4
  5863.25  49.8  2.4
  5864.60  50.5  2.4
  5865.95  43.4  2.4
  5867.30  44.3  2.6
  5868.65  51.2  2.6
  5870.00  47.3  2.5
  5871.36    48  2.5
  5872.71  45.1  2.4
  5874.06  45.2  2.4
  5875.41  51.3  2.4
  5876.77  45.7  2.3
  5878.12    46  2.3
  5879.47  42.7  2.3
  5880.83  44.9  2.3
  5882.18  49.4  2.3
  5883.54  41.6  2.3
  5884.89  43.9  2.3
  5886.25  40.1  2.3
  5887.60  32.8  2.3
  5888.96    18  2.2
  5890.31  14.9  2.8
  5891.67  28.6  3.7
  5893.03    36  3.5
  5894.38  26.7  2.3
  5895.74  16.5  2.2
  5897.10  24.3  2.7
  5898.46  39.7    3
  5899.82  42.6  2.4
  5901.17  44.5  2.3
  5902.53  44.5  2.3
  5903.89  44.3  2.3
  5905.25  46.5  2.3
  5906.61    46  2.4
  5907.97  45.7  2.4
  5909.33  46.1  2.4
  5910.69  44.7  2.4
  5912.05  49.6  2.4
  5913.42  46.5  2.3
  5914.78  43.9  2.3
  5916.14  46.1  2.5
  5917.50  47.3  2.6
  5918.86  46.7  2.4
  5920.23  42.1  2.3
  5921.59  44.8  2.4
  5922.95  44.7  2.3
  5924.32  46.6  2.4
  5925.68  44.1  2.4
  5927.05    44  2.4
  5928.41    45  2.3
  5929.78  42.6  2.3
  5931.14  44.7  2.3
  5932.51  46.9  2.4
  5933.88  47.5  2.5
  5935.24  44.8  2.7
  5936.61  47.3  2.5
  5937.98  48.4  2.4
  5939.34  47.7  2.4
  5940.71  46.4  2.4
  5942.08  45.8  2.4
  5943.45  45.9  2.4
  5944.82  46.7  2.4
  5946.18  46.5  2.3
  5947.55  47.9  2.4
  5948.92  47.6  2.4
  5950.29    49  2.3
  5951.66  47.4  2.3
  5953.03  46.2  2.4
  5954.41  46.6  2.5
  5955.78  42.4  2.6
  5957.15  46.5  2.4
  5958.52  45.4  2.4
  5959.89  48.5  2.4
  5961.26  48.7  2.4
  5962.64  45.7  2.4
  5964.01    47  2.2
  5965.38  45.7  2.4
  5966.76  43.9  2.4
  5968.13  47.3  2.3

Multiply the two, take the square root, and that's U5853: 1.4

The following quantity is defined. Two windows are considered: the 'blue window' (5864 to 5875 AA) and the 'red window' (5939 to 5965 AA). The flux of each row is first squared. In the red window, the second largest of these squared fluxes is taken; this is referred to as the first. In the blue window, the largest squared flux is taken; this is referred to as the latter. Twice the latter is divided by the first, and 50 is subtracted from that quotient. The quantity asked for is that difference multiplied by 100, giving -4779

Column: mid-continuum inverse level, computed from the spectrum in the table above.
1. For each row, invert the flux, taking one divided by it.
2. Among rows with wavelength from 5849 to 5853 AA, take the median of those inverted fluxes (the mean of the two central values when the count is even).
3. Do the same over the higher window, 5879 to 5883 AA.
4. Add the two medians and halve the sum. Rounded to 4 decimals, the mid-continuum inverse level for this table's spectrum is 0.0217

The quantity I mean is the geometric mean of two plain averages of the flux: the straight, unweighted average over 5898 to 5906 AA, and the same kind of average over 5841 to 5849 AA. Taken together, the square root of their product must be 45.9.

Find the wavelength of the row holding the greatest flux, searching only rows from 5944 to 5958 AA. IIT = 5950.29 AA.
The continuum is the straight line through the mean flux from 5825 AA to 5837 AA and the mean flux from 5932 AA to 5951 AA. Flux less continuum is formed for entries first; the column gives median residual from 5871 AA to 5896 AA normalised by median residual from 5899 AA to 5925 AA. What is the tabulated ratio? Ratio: 3.1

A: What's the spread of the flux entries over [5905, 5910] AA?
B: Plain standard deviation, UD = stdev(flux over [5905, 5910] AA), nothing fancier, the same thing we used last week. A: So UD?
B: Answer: 0.3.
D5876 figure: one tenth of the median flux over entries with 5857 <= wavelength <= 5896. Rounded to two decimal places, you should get 4.49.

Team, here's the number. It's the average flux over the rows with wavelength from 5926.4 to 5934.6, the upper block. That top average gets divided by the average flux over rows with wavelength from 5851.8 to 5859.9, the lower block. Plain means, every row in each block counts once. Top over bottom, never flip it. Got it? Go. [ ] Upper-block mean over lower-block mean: 1.01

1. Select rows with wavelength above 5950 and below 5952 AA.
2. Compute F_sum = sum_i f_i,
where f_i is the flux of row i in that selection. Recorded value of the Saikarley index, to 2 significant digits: 96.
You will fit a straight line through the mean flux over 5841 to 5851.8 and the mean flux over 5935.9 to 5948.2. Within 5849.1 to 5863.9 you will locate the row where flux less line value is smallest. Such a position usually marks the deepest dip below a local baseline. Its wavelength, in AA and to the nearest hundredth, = 5857.85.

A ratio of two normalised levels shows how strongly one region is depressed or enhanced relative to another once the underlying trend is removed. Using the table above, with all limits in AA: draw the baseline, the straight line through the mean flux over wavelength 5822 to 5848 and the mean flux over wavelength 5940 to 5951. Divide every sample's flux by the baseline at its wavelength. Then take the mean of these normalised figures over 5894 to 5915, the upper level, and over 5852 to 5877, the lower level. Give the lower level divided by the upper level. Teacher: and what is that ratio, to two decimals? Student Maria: 1.14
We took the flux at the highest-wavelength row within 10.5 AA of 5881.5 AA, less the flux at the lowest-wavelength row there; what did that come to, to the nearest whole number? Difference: -19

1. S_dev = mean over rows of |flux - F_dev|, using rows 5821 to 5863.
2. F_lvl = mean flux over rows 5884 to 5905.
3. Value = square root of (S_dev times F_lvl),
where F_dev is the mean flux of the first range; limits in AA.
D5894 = 8.2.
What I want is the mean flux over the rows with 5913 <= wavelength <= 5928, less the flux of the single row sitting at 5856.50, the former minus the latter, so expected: 1.5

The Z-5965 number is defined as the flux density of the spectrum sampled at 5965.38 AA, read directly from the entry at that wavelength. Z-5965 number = 45.7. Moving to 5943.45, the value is 45.9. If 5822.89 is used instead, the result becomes 44.8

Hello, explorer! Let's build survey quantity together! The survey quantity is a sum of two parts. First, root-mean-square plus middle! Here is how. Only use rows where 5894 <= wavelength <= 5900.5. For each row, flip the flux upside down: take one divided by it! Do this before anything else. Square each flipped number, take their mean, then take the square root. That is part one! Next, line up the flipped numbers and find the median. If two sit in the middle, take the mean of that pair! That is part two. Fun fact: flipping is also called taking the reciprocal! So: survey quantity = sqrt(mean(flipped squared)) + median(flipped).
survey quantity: 0.0773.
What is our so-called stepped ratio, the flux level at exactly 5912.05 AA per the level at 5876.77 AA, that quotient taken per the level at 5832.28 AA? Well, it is 0.0218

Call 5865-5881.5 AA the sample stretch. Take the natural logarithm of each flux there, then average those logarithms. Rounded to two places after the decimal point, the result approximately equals 3.83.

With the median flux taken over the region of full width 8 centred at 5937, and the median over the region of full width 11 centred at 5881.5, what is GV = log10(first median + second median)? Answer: 1.963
